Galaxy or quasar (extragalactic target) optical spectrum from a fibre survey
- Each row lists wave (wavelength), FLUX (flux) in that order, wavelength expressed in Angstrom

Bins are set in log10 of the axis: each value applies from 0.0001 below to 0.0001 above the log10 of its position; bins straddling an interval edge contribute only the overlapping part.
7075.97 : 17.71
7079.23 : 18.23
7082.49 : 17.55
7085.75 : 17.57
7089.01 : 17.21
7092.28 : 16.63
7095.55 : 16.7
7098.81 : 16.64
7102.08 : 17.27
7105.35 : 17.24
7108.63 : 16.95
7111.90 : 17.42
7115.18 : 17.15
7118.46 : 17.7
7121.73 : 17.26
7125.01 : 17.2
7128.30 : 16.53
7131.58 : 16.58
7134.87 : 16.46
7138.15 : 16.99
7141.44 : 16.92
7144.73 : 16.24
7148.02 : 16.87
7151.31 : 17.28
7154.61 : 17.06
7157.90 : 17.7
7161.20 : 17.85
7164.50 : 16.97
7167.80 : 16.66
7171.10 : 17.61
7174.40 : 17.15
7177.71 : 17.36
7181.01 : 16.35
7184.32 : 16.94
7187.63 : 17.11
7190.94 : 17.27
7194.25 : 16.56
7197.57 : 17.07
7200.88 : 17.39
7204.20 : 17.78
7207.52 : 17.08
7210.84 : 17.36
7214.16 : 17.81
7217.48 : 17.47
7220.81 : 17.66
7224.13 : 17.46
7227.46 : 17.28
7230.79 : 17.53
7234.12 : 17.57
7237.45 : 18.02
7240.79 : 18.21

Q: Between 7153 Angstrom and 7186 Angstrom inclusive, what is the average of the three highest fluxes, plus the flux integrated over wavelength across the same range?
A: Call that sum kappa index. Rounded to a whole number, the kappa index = 584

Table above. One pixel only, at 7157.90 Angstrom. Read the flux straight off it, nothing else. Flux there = 17.7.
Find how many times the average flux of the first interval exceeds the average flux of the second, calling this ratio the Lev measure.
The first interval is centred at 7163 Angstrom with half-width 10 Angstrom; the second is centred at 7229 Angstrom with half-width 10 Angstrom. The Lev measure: 0.98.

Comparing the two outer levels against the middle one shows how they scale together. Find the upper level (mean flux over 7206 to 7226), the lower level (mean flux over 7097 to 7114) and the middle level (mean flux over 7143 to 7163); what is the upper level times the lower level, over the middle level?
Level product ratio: 17.4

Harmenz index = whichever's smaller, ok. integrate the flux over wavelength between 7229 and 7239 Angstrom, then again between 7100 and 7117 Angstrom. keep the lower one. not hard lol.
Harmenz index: 177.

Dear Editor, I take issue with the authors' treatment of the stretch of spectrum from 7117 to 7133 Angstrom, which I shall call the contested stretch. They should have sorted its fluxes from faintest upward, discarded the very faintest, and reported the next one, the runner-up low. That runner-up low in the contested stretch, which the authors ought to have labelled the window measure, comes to 16.58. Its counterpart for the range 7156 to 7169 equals 16.97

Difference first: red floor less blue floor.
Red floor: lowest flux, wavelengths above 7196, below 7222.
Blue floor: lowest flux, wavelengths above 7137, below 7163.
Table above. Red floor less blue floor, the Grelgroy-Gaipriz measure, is 0.8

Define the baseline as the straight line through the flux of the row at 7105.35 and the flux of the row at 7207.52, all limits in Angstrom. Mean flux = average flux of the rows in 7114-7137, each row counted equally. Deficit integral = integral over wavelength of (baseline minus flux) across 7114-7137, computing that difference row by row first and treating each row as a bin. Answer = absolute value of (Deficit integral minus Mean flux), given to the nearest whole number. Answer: 12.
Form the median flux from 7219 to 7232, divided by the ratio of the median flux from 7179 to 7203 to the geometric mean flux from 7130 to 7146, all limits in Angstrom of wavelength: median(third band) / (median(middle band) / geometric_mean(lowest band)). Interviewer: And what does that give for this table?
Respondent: 17.0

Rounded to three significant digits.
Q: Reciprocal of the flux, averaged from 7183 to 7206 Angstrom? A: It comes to 0.0583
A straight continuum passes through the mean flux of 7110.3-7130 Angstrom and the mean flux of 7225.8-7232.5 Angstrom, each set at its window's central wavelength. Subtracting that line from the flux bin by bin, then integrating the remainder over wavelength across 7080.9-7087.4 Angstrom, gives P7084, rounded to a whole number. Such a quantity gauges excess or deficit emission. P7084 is 3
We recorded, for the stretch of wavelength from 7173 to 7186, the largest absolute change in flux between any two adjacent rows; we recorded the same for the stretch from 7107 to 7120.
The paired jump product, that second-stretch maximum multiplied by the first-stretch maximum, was 0.6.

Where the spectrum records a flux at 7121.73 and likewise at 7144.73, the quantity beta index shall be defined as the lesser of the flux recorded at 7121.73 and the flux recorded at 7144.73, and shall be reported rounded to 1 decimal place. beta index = 16.2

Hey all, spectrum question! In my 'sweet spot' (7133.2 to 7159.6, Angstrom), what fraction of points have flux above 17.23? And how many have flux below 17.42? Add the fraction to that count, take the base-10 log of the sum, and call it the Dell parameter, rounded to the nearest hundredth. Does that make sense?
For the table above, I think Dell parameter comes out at 0.86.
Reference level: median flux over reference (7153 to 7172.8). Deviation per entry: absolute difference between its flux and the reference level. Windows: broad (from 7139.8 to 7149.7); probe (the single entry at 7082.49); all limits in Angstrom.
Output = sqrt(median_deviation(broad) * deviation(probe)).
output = 0.316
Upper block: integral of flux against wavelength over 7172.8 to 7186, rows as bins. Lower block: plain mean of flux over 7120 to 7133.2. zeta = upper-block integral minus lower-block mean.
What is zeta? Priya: 207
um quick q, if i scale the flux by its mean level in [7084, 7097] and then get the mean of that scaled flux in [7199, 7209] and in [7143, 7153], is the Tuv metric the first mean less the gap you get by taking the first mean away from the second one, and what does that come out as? 1.06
